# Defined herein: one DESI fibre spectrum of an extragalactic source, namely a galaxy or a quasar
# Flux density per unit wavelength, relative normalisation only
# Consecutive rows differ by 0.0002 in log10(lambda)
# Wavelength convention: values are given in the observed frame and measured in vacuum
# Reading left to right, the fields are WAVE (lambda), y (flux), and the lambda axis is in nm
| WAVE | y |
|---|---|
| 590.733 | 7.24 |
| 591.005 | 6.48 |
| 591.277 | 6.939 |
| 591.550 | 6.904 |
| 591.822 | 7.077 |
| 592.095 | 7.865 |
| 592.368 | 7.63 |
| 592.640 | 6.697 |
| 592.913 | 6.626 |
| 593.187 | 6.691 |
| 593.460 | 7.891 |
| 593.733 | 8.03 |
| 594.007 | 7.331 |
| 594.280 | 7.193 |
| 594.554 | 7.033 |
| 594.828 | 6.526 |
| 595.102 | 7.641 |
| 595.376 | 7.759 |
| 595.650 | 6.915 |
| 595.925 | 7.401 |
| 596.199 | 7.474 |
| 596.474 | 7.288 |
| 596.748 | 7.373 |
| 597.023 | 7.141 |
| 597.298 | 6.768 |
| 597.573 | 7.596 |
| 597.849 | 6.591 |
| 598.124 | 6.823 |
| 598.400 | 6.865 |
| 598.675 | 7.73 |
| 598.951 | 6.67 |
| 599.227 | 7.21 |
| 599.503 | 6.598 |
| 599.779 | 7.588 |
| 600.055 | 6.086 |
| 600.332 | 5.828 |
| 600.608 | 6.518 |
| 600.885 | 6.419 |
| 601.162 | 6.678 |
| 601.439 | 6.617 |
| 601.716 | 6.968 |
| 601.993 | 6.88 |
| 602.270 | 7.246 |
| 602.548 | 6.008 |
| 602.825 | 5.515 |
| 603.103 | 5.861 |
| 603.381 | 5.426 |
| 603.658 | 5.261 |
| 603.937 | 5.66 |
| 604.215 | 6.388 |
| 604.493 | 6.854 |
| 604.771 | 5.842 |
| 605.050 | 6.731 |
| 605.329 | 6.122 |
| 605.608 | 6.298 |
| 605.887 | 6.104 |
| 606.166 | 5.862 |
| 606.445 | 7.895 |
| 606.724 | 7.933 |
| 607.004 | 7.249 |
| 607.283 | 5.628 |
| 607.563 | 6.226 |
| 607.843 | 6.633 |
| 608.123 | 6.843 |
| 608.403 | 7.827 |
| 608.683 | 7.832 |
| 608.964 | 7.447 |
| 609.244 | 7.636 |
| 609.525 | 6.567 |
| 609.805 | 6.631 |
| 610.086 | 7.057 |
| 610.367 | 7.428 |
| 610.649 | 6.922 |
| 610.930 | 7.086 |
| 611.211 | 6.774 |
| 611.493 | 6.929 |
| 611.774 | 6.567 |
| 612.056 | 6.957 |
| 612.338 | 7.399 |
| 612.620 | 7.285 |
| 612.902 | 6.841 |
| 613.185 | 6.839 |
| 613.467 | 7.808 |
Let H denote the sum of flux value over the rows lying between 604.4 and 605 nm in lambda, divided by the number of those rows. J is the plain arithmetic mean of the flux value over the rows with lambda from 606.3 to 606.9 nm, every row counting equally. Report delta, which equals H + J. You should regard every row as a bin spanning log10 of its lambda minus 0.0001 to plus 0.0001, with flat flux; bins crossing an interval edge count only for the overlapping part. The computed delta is 14.26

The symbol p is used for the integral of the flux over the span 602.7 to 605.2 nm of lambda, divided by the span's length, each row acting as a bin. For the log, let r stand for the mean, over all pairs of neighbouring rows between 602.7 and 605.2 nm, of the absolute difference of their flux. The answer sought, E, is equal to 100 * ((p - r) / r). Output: 972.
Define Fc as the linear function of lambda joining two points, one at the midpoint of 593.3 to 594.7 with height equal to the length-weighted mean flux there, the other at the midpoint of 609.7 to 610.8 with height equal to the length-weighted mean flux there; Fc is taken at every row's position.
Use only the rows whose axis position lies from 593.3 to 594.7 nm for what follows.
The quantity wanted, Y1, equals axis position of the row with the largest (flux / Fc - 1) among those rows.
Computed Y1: 593.733 nm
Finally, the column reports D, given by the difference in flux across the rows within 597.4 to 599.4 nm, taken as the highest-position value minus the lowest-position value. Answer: -0.4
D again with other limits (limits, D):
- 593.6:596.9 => -0.7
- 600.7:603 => -0.9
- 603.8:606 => 0.4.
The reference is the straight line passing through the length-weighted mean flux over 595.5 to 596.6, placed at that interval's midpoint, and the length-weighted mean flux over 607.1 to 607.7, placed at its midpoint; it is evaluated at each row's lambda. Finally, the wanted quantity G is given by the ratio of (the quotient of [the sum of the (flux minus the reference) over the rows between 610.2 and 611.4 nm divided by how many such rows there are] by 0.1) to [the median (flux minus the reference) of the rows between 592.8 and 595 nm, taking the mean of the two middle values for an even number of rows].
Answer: -41.2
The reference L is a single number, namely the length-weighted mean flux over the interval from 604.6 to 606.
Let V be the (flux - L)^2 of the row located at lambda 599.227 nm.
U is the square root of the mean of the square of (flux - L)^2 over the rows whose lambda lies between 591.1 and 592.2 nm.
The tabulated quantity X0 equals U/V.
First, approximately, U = 1.42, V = 1.0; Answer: 1.5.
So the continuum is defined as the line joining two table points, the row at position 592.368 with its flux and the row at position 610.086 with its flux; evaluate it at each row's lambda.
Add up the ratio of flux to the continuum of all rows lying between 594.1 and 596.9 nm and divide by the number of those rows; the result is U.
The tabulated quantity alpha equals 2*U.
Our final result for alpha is 1.93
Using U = 0.964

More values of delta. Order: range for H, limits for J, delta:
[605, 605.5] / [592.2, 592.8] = 13.59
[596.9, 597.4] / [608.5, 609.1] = 14.59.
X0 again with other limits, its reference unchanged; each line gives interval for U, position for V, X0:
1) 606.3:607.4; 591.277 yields 4.2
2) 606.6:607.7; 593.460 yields 0.6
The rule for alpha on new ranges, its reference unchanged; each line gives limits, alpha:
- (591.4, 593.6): 1.88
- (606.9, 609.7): 1.96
